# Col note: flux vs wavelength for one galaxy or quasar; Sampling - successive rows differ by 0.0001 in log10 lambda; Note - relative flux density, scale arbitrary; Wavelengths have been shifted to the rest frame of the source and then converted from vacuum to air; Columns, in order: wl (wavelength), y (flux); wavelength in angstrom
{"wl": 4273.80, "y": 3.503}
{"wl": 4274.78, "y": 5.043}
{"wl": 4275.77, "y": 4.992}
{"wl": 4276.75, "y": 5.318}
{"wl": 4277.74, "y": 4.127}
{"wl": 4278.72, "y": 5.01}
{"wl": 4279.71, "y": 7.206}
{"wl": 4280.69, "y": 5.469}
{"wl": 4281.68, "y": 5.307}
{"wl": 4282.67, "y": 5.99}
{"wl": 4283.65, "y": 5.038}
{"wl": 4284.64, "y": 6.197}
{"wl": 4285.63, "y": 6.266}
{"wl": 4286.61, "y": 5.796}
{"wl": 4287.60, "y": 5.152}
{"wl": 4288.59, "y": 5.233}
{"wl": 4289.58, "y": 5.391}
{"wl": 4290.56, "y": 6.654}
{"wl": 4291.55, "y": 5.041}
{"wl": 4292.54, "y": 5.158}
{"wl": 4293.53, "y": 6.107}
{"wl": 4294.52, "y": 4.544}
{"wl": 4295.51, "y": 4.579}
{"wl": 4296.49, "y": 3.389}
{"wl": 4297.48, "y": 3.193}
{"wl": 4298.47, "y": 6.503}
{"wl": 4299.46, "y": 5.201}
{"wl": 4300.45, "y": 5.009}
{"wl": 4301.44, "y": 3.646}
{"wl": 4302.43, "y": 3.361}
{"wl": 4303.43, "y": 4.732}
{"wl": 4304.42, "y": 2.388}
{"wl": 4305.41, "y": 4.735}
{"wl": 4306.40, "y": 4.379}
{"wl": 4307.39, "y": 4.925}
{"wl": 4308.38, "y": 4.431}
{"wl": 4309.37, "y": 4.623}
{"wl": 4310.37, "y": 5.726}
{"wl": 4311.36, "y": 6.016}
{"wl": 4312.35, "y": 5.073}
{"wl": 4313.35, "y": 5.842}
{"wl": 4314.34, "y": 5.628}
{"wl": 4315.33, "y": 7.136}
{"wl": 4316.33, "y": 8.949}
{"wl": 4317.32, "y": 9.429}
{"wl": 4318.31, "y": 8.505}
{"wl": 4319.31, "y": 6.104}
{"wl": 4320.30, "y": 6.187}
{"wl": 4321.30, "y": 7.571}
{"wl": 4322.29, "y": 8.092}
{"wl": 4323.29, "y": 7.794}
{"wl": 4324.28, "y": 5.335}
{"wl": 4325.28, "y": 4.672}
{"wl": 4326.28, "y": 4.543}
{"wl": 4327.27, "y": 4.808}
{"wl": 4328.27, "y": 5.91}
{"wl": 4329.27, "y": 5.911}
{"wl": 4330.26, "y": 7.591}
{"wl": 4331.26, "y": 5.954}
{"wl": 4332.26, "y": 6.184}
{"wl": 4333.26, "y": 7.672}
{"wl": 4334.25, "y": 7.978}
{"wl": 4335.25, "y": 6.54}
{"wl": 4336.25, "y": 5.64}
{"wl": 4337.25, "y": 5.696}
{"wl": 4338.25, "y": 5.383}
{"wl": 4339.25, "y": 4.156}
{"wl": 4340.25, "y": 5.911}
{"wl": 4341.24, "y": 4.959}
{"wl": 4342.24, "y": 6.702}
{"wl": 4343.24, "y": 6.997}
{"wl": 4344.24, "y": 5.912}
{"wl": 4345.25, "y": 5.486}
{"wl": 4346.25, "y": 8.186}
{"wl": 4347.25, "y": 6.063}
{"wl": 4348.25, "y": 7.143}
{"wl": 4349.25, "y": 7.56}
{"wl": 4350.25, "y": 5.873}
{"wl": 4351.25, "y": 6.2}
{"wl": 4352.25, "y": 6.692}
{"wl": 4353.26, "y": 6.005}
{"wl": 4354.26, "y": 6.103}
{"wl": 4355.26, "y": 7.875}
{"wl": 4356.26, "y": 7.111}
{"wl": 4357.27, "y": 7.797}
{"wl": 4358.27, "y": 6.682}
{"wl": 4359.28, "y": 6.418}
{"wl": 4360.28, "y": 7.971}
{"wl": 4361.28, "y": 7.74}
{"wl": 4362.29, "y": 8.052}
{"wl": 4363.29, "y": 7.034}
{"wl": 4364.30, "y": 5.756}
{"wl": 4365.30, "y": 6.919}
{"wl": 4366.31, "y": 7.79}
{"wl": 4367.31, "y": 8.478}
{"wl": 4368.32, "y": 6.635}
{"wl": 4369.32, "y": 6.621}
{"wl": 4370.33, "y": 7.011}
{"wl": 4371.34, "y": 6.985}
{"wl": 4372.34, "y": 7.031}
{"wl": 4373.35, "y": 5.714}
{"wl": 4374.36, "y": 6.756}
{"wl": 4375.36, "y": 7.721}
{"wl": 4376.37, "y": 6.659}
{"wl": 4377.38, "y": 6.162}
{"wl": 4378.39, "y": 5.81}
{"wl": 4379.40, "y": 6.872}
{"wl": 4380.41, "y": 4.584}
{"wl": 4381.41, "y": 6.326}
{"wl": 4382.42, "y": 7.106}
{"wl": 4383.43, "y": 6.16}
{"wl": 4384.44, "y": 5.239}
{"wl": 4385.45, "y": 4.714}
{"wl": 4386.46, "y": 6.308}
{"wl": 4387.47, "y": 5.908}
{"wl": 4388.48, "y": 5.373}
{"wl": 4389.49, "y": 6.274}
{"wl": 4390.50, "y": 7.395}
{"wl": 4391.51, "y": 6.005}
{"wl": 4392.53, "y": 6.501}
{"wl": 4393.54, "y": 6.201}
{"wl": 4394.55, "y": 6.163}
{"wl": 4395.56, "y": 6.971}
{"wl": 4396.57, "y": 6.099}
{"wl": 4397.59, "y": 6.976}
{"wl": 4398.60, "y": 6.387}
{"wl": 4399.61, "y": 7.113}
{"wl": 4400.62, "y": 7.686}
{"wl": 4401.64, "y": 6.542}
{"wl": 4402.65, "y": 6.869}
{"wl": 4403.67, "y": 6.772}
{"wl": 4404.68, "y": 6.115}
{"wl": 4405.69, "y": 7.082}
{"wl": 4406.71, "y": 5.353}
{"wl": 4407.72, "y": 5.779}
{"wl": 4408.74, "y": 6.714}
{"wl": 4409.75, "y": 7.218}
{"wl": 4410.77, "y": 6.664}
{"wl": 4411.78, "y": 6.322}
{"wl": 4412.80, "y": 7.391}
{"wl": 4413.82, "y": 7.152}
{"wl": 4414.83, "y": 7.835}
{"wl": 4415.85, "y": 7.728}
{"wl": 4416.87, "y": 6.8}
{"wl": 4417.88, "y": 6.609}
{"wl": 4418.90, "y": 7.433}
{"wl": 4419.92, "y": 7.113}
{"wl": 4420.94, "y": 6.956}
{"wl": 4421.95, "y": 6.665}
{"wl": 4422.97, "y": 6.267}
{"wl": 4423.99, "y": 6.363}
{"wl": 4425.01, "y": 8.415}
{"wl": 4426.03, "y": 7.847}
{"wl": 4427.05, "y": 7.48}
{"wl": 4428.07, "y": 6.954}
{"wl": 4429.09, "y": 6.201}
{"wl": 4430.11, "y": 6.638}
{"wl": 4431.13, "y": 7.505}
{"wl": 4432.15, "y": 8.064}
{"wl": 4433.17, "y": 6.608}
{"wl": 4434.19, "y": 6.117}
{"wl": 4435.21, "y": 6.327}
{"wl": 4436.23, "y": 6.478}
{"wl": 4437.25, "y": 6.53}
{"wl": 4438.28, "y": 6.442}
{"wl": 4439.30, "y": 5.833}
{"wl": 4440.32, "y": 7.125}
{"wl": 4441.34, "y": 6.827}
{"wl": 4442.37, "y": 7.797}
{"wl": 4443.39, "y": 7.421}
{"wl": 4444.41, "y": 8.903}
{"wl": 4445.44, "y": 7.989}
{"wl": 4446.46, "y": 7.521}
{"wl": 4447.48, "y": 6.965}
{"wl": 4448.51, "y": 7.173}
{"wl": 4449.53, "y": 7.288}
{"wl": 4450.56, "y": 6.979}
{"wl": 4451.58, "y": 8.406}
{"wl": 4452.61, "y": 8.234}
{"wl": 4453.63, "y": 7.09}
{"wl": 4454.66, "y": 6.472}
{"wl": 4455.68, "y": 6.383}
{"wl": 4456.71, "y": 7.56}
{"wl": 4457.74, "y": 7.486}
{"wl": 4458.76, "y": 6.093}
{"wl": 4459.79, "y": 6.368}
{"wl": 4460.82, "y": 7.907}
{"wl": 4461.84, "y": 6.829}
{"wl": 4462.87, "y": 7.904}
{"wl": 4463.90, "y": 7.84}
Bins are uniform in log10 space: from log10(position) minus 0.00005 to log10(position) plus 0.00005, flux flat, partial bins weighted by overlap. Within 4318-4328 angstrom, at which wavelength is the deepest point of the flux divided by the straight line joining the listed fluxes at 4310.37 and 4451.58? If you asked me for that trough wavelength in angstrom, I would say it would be 4326.28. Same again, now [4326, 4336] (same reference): 4326.28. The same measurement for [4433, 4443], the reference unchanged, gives 4439.30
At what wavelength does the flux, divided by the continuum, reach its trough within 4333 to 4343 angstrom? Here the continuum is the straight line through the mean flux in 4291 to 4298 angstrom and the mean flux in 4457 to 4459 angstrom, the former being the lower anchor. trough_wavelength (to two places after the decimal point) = 4339.25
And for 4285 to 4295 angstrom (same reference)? 4294.52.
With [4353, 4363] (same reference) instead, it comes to 4353.26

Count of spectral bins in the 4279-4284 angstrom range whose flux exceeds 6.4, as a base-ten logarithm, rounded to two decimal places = 0.00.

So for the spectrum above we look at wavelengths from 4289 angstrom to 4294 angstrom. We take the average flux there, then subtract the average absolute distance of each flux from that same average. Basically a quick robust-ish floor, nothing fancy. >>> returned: 5.1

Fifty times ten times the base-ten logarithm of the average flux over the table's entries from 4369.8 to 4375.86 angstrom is 418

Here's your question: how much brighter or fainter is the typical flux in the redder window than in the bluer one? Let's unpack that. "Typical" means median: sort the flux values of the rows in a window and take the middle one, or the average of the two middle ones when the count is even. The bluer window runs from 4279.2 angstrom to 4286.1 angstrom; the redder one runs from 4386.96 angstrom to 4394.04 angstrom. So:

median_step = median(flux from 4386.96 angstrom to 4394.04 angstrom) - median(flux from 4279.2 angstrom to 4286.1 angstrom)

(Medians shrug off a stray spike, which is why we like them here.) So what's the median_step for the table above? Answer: 0.21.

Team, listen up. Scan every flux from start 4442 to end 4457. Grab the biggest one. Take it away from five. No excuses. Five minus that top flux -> -3.9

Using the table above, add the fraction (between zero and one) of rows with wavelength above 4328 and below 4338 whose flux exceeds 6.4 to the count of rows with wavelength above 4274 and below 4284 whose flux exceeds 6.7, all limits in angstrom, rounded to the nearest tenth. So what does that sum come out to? 1.4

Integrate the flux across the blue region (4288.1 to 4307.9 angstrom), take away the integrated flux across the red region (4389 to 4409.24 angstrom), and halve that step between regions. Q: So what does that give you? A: -20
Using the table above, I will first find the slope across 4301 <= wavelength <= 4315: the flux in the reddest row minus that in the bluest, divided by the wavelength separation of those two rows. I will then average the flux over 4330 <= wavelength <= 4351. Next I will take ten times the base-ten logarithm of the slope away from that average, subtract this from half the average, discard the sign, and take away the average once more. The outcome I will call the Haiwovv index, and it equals 5.0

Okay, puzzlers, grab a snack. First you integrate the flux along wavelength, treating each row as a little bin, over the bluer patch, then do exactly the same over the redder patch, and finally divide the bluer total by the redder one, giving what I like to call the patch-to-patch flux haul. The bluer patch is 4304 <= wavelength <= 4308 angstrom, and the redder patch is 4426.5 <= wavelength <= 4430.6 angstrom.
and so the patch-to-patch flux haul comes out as 0.59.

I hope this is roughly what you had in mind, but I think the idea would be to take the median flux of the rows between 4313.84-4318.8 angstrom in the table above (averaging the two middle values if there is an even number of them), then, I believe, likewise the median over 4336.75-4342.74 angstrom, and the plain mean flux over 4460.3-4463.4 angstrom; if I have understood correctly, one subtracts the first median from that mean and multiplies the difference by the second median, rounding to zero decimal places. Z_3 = -5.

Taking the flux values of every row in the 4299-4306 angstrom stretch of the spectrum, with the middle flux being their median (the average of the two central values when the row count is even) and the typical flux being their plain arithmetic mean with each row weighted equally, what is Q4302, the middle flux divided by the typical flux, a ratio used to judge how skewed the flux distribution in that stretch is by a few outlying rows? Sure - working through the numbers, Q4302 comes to 1.14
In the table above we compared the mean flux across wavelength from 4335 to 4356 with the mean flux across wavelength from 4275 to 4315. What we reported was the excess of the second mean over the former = -1.2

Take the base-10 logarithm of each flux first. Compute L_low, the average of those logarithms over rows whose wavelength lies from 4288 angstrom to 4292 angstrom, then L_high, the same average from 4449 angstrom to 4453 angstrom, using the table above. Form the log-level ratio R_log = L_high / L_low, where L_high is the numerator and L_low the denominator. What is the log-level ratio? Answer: 1.19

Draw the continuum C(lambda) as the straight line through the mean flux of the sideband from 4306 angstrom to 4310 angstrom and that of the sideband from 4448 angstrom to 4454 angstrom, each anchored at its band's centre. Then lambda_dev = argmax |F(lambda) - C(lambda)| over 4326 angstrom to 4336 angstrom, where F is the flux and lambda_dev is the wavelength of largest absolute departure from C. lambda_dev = 4334.25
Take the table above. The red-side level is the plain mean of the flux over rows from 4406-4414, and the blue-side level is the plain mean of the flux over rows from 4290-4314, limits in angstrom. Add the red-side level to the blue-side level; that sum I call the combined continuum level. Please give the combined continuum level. 11.4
